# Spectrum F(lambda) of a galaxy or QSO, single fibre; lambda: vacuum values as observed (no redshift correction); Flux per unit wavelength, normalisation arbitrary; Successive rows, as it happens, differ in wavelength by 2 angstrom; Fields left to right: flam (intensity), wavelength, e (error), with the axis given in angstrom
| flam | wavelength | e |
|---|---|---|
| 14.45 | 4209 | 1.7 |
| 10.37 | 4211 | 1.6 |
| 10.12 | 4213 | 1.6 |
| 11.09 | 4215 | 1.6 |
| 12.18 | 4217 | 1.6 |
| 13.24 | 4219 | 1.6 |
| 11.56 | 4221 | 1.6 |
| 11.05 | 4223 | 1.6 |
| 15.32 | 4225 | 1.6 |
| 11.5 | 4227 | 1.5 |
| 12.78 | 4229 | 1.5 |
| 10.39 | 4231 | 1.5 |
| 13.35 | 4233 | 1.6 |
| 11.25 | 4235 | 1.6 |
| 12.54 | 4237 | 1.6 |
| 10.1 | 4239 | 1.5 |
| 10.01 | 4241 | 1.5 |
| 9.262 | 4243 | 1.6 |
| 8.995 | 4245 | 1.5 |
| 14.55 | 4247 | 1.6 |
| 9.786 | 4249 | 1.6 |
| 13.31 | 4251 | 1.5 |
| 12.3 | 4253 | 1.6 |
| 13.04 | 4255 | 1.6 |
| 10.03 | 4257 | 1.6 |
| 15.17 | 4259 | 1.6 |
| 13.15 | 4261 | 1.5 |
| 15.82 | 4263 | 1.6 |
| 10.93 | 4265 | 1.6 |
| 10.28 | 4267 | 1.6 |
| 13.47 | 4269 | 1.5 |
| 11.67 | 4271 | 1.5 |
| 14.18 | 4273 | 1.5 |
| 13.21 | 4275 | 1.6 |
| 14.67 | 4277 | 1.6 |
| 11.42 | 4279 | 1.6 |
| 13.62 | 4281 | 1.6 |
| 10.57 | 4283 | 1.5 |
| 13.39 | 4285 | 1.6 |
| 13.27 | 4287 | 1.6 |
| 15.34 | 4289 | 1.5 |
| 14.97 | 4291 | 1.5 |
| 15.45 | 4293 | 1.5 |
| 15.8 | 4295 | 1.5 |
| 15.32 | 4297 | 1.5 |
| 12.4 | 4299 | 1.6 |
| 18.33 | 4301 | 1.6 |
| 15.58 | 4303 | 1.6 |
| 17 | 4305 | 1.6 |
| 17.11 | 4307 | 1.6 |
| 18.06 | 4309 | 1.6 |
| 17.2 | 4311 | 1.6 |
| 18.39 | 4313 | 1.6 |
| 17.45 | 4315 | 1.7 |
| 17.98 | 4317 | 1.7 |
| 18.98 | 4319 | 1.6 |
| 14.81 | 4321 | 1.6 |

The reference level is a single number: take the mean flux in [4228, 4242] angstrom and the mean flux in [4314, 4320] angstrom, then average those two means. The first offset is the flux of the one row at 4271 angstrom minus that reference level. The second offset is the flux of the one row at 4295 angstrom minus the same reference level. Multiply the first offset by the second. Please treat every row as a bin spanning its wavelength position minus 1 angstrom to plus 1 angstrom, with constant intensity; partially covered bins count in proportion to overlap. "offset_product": -3.1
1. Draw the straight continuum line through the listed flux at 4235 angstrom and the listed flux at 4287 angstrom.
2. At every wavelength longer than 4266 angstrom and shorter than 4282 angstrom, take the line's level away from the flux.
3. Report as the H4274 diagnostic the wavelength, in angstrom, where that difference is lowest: 4267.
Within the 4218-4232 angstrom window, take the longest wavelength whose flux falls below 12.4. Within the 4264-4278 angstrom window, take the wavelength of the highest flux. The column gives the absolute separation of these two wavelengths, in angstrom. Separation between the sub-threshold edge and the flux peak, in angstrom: 46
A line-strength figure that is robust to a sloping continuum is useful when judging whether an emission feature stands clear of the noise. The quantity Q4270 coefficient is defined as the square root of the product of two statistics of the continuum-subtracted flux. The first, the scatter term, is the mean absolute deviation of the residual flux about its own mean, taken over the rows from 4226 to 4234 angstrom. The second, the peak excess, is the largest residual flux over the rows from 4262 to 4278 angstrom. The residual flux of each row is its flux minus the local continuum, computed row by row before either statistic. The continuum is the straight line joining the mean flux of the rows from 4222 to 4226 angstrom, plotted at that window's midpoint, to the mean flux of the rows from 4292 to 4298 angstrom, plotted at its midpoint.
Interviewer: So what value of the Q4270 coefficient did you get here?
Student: 1.2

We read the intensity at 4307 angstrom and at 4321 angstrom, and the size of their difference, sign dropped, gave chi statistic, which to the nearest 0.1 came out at 2.3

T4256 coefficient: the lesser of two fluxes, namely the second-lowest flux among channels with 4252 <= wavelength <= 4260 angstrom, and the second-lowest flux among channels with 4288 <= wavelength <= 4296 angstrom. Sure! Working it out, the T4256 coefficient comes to 12.3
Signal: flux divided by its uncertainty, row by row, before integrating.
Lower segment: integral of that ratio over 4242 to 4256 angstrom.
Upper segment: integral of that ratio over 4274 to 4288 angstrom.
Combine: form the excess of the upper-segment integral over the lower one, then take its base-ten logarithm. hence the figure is 1.0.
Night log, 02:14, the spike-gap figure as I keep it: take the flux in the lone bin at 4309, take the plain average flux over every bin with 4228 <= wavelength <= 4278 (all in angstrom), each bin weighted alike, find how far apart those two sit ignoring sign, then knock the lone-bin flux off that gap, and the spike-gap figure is -12.17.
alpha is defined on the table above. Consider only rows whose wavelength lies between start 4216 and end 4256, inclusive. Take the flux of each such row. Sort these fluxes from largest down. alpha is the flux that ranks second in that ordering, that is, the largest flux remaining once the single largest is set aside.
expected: 14.55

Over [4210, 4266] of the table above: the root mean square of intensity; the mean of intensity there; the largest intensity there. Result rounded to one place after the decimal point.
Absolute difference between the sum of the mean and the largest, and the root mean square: 15.7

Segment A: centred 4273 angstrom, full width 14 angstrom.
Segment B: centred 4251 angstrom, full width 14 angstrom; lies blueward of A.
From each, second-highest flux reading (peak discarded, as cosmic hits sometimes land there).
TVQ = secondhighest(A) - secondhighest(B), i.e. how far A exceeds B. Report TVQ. 0.9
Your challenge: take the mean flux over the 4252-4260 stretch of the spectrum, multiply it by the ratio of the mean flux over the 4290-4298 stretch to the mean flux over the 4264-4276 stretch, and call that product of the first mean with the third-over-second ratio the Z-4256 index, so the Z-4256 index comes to 15.8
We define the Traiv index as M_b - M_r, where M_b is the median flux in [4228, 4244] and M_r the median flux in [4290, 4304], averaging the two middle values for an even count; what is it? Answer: -5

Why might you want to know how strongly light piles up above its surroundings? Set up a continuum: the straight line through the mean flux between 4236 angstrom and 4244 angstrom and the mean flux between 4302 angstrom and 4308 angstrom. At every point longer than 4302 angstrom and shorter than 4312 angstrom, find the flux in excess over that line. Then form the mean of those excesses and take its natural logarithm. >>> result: -1.4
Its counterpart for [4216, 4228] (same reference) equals 1.3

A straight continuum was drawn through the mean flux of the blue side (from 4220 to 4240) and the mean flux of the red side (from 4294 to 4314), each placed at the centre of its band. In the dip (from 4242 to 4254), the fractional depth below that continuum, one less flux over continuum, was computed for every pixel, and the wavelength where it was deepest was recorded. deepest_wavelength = 4245 angstrom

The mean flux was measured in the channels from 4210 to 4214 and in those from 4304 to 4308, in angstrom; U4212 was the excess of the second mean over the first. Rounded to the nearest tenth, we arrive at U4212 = 6.8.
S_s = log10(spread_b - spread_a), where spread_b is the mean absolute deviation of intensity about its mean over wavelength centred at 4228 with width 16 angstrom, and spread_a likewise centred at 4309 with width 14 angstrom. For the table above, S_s -0.19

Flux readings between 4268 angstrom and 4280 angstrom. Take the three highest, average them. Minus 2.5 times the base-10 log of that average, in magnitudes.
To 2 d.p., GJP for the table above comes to -2.87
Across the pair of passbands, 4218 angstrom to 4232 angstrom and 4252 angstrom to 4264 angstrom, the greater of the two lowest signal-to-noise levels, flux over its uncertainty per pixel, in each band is 6.91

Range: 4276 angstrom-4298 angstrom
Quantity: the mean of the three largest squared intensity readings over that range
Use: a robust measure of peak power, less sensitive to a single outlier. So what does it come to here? 241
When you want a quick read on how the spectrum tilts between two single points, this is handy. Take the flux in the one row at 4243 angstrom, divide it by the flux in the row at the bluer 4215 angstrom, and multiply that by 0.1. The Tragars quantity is 0.084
